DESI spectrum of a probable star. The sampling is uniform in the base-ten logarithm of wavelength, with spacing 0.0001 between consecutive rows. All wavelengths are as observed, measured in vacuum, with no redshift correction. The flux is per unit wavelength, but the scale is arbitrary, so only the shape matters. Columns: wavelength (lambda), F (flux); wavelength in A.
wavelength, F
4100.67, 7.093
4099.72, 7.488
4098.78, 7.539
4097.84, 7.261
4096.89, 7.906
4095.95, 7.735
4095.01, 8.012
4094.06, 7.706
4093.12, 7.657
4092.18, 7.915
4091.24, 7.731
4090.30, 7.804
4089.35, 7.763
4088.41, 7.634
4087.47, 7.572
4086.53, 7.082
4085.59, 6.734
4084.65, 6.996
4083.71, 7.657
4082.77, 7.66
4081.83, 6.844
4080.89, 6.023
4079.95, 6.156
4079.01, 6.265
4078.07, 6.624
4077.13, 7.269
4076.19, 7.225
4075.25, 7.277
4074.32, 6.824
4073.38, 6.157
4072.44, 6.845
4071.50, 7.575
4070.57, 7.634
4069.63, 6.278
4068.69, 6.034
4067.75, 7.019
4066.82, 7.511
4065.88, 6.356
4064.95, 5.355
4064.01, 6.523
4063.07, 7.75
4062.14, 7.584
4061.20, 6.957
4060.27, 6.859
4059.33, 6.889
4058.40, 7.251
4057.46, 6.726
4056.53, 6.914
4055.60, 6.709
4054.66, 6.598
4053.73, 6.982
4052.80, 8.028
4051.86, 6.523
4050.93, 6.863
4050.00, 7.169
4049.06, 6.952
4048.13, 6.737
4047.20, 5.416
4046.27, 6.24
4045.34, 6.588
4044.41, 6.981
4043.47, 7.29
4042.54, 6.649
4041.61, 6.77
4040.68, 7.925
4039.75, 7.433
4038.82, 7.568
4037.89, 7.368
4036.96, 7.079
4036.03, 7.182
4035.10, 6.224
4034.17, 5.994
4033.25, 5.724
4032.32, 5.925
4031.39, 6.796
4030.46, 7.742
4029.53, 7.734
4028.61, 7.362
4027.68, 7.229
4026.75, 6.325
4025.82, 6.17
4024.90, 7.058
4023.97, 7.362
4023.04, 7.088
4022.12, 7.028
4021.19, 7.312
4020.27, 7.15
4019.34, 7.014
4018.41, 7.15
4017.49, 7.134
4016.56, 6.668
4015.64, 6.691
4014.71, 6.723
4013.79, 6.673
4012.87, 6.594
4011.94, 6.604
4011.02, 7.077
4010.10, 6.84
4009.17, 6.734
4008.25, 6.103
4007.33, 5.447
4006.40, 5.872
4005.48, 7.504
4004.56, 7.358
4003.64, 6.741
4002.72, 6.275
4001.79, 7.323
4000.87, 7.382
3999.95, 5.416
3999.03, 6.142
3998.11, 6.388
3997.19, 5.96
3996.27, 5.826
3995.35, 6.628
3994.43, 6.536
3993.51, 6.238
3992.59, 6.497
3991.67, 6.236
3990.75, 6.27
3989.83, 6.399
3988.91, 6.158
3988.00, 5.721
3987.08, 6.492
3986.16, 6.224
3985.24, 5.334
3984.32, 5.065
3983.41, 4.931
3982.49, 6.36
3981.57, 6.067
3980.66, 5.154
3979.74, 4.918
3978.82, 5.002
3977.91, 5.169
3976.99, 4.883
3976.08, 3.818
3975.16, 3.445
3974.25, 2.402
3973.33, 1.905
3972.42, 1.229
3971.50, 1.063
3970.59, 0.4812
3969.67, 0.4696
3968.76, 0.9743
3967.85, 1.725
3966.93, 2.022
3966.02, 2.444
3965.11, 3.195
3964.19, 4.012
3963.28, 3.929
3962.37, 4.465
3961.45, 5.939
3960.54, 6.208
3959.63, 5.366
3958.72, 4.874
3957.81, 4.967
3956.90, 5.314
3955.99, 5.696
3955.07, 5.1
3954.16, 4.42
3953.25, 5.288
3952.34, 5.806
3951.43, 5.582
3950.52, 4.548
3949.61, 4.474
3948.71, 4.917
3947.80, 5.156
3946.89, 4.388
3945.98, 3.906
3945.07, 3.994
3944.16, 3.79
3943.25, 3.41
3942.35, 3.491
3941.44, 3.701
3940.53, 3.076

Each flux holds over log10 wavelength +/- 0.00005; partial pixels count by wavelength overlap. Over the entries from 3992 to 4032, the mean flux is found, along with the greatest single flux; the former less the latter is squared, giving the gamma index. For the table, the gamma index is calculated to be 1.0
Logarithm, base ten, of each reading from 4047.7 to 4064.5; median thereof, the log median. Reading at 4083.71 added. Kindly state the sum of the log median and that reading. 8.5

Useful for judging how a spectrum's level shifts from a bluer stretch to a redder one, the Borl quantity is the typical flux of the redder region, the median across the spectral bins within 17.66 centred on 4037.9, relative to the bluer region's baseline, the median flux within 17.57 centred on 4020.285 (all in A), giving 1.0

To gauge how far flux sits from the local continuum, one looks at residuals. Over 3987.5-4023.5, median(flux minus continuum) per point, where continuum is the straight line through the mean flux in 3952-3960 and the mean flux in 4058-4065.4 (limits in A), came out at 0.6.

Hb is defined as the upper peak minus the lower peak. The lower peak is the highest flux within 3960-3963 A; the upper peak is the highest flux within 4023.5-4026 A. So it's 1.2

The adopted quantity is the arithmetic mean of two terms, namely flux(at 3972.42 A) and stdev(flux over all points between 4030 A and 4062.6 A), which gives 0.9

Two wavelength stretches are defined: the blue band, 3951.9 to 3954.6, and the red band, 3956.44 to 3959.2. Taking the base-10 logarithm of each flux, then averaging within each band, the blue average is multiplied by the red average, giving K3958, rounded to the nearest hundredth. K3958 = 0.50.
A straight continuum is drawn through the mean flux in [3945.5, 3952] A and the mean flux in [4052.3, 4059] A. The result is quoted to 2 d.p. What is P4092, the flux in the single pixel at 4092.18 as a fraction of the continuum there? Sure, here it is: 1.01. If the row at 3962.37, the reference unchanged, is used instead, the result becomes 0.89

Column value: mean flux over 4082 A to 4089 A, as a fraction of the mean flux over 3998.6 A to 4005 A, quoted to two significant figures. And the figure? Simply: 1.1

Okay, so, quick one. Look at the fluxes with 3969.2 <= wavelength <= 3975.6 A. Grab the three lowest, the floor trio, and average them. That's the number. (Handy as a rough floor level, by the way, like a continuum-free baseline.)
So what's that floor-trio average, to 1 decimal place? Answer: 0.7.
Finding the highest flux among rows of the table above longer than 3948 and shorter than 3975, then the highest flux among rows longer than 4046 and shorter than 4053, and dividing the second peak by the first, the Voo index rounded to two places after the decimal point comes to 1.29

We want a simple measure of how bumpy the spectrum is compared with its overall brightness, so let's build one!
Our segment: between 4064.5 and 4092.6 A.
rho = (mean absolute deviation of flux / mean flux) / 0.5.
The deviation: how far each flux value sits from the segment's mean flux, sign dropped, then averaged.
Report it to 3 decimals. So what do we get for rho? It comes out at 0.161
